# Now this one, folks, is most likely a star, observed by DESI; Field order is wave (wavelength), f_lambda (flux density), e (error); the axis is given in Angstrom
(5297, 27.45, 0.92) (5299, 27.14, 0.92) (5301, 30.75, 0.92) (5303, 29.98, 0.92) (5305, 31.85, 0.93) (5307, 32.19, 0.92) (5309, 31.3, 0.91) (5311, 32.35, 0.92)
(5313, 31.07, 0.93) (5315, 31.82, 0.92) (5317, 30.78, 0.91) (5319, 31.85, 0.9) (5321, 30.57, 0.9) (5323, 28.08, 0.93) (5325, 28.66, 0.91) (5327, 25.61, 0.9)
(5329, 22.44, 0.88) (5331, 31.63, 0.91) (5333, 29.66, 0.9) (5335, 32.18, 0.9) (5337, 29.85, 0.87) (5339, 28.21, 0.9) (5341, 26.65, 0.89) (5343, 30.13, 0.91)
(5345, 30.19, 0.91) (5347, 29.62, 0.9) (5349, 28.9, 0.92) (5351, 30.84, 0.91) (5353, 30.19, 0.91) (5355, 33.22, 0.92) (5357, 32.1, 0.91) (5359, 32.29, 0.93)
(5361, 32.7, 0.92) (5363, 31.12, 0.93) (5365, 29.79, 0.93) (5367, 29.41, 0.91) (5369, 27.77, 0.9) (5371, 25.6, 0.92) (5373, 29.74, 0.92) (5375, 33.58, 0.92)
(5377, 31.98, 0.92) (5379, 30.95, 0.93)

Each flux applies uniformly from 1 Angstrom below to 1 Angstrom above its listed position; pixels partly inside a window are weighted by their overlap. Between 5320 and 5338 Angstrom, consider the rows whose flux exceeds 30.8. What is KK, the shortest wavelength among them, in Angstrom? 5331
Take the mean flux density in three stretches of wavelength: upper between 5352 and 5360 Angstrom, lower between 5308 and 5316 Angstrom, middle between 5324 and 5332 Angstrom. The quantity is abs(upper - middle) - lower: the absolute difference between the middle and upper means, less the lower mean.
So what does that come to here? -27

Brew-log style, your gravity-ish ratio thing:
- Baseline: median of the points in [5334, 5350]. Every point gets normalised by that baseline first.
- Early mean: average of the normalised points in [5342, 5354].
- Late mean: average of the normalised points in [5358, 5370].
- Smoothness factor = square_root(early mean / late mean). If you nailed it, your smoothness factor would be 0.991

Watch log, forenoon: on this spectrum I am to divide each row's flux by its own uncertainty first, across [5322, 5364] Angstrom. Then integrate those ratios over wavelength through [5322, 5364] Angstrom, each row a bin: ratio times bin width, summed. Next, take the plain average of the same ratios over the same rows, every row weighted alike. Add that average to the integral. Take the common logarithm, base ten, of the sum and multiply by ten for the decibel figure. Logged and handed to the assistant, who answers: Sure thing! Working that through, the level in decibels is 31.5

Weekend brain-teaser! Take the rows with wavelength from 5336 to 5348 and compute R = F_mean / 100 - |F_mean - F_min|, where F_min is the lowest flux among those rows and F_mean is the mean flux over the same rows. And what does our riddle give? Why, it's -2.2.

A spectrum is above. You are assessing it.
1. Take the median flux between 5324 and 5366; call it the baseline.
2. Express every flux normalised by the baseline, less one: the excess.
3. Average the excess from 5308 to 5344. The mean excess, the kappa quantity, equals -0.02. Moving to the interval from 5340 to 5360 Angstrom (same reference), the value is 0.01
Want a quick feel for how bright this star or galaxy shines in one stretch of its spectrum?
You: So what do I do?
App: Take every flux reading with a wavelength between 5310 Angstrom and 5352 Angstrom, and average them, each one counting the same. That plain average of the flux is 29.6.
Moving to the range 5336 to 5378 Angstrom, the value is 30.2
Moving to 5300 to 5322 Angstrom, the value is 31.3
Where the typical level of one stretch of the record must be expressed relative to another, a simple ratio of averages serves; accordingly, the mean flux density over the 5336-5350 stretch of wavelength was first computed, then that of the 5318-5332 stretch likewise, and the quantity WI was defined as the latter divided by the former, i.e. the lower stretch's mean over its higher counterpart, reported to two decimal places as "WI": 0.98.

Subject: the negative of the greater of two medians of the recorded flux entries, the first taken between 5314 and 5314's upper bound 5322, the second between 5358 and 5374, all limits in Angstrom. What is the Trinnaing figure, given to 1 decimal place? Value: -31.3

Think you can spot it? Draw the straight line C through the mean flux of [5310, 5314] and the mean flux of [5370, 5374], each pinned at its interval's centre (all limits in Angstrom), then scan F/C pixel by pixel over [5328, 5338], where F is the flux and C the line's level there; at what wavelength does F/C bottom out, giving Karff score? 5329 Angstrom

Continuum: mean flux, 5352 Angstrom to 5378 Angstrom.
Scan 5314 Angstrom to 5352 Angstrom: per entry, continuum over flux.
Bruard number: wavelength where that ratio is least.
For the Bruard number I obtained 5335 Angstrom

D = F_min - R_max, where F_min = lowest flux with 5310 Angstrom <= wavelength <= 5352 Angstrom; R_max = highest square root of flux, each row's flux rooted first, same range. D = 16.8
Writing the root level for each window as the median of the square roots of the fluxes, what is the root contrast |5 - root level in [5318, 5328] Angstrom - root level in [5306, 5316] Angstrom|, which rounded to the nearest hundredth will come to 5.99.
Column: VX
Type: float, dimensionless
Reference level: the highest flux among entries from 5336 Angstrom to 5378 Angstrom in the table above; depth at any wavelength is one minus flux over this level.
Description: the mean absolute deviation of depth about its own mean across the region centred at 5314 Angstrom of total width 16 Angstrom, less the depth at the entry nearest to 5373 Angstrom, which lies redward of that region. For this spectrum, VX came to -0.10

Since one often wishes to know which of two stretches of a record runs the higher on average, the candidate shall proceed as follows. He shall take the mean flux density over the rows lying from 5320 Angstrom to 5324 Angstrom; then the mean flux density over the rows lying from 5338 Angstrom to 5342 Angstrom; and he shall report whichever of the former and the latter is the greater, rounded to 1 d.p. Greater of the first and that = 29.3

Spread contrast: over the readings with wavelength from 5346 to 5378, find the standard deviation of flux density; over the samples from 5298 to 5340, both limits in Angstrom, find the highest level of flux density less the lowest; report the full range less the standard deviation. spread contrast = 8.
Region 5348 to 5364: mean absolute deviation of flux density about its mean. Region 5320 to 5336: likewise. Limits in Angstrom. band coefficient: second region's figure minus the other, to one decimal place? 1.3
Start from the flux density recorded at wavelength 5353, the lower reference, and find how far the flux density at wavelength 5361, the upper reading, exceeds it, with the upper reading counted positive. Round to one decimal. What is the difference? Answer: 2.5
